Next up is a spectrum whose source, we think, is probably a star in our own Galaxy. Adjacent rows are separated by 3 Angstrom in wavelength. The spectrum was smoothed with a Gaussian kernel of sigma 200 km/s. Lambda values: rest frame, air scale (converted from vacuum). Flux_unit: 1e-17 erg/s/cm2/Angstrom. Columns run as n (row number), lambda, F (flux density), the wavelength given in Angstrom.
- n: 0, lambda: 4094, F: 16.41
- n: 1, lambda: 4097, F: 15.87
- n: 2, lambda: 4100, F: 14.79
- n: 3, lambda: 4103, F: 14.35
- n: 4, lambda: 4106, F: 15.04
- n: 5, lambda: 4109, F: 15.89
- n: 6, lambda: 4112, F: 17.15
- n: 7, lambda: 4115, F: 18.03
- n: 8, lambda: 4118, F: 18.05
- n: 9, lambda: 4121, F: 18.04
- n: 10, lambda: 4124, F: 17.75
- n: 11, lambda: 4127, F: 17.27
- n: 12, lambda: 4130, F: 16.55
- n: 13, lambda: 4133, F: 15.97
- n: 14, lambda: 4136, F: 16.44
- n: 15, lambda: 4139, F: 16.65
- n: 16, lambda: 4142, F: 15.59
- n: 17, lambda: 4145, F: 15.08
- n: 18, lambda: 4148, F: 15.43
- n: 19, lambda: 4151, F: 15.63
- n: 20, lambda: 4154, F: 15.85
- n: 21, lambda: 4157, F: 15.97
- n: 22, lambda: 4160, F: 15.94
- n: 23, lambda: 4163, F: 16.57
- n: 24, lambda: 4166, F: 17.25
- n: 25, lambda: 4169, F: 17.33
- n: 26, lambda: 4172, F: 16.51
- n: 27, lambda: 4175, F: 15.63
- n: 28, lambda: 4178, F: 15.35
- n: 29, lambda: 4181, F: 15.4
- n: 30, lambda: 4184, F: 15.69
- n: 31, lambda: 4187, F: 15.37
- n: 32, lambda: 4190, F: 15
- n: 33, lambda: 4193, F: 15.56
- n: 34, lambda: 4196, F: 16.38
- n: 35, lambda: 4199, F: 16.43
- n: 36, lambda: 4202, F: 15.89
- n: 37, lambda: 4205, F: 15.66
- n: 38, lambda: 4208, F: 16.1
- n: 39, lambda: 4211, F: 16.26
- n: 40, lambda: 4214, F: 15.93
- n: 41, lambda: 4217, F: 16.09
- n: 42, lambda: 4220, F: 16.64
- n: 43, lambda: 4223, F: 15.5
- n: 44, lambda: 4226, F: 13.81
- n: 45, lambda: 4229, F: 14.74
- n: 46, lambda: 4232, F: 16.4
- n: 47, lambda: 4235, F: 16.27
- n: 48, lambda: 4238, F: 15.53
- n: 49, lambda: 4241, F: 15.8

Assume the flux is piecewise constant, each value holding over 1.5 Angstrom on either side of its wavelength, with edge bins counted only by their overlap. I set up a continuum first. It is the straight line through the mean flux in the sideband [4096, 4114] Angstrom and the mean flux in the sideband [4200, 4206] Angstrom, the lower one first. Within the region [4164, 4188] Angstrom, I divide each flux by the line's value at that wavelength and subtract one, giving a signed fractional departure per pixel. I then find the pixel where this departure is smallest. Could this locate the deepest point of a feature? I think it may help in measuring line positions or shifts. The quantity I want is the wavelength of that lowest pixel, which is 4187 Angstrom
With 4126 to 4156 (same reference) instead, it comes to 4145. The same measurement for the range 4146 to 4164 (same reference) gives 4148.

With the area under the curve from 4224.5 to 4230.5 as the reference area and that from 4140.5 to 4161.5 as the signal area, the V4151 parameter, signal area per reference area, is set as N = 3.8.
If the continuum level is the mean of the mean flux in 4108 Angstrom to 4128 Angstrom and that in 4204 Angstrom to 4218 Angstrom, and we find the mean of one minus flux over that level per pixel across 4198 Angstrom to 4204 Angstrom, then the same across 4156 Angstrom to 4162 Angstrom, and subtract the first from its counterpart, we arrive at 0.01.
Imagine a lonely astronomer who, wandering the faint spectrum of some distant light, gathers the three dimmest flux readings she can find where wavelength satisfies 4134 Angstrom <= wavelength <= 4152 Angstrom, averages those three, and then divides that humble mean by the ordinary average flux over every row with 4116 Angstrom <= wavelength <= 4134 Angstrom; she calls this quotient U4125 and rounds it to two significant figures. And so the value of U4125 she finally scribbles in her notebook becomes 0.89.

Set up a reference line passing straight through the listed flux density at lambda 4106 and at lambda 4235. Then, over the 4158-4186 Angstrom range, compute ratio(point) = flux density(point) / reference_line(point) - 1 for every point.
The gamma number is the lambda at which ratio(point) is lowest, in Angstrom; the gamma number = 4178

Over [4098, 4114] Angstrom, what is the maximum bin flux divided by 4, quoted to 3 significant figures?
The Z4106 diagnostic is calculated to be 4.29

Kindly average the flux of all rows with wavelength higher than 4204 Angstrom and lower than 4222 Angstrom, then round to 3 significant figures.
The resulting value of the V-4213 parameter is 16.1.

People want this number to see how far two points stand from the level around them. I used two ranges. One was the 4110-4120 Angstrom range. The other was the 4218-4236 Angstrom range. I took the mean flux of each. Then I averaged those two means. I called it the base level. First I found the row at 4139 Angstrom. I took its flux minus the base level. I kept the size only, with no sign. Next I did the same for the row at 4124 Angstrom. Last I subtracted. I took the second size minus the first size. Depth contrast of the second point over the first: 1.1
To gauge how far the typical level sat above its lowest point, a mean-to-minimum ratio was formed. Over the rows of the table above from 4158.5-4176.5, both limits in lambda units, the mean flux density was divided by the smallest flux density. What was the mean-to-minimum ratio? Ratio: 1.058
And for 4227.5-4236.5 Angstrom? 1.072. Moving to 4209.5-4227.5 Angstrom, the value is 1.137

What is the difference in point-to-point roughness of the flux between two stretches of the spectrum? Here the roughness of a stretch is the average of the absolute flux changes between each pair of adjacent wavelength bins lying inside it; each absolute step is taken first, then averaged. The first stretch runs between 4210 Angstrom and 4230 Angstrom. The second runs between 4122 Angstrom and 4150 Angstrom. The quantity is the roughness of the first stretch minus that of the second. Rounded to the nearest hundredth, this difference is 0.25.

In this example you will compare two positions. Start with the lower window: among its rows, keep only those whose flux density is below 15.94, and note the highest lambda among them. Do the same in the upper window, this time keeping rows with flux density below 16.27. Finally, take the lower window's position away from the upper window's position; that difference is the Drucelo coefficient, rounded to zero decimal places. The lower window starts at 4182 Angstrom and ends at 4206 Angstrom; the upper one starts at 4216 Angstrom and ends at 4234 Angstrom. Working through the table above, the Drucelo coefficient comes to 24 Angstrom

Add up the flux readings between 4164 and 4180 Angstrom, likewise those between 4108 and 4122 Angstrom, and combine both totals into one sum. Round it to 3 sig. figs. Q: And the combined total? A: 169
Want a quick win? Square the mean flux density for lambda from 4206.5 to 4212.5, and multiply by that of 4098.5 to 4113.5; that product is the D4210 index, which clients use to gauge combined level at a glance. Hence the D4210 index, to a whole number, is 4043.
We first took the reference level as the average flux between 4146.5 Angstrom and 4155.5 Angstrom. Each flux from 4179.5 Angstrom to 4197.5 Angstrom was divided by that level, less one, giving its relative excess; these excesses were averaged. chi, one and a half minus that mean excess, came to 1.50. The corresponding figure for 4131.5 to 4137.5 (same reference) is 1.46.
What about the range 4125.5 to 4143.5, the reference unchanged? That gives 1.45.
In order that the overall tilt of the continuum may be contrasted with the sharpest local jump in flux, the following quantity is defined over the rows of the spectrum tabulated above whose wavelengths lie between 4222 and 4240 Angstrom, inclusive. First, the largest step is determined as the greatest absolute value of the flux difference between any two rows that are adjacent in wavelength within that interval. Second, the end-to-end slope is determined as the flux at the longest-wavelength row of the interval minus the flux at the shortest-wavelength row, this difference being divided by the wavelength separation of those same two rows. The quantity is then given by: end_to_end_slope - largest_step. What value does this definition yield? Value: -1.7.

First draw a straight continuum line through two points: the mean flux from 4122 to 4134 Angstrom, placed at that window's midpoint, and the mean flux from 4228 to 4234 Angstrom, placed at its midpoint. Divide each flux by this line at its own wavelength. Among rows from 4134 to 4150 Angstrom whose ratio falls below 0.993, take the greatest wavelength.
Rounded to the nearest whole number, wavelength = 4148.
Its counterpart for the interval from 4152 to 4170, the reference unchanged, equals 4160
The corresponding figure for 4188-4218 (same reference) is 4205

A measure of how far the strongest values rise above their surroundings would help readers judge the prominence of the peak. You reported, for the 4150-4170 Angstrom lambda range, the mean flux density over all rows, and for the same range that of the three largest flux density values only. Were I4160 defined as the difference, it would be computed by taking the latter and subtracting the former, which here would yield 0.69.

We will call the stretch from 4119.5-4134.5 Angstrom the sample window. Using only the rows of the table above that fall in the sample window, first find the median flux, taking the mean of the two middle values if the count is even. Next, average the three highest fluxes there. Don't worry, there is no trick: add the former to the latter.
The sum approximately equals 35.0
